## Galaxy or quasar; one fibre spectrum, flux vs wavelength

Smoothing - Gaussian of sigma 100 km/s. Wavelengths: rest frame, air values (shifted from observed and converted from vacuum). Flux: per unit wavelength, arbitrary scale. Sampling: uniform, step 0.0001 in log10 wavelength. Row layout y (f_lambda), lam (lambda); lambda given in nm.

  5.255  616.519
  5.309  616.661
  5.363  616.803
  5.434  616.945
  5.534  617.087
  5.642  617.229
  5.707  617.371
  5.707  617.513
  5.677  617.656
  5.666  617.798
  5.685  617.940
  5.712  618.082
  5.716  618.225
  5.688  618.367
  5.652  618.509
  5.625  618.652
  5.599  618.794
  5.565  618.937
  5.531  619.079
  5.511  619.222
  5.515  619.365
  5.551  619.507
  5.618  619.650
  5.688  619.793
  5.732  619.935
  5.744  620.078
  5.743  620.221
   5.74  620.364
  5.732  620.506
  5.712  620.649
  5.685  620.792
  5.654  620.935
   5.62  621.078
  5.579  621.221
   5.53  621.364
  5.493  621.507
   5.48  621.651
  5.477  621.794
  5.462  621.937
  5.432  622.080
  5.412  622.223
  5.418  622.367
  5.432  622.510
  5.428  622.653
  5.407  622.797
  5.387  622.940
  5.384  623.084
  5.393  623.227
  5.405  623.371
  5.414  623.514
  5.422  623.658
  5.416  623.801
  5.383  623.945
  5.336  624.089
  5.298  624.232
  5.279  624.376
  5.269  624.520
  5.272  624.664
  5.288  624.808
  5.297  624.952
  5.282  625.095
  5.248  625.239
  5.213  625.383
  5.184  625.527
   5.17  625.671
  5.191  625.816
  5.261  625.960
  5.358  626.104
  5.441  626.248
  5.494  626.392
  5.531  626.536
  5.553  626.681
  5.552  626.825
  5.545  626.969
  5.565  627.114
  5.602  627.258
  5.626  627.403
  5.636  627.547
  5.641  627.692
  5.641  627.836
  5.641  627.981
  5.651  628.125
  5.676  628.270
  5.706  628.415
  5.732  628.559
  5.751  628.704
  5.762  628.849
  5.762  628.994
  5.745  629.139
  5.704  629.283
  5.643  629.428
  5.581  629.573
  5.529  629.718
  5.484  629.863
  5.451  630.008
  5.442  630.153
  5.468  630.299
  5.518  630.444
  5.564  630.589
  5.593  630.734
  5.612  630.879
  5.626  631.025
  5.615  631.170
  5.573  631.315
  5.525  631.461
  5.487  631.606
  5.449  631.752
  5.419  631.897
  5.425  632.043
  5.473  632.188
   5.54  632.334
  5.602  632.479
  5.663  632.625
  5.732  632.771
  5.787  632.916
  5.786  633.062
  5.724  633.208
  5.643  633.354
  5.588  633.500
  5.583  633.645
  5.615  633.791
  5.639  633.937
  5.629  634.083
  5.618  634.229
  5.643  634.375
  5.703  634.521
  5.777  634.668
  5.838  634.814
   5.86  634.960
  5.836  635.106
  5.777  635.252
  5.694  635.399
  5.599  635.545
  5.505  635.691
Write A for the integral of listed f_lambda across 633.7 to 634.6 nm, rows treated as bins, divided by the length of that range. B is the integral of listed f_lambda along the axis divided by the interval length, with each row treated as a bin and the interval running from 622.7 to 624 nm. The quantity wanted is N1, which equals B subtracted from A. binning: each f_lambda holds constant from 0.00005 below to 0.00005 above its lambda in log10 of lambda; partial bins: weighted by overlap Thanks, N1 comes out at 0.23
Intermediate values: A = 5.64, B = 5.40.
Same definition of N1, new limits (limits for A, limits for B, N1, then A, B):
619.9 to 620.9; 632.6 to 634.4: 0.06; 5.72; 5.67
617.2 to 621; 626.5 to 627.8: 0.07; 5.66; 5.59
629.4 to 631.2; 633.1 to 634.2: -0.09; 5.54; 5.64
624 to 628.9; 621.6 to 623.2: 0.03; 5.46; 5.43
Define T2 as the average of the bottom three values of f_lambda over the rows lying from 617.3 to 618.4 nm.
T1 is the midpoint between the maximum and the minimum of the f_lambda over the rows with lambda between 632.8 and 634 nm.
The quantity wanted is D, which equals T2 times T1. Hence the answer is 32.27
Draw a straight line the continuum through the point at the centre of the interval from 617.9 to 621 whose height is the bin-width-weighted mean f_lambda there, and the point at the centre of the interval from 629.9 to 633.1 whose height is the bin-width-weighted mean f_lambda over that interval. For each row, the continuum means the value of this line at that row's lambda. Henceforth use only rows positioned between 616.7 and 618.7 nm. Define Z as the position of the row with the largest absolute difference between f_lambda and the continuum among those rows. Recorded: 616.803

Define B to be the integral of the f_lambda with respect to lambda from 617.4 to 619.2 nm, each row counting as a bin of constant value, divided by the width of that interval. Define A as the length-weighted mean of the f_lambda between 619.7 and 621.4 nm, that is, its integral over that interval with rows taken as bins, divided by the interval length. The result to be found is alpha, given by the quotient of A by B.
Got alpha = 1.01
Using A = 5.68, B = 5.65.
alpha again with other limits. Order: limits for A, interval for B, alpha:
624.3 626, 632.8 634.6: 0.93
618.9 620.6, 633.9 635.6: 0.99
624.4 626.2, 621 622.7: 0.96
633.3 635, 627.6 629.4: 1.00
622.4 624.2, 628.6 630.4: 0.96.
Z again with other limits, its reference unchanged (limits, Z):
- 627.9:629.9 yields 628.994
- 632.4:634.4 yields 633.062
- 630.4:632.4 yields 631.897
